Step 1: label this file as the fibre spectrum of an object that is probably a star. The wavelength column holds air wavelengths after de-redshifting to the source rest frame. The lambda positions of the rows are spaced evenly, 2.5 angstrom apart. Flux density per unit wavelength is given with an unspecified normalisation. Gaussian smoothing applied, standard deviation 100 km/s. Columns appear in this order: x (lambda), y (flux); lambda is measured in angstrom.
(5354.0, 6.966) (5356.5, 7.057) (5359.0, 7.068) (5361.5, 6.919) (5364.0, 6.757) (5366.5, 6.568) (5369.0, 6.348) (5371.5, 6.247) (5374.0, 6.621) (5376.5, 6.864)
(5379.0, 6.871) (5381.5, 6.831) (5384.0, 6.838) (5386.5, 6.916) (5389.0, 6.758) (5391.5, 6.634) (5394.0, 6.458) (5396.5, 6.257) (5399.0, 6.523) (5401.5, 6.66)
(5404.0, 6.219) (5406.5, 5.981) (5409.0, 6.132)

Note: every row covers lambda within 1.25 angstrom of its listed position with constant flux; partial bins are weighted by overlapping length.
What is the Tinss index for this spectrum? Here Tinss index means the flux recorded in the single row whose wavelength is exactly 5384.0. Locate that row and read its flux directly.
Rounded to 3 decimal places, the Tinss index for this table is 6.838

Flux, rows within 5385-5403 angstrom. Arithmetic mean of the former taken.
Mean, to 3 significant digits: 6.60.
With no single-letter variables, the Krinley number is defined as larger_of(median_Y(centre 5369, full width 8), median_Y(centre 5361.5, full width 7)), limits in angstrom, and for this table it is 6.92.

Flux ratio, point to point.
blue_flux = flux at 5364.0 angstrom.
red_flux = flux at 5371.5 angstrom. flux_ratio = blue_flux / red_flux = 1.08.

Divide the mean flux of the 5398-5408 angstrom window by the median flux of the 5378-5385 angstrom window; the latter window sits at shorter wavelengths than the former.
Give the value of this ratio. 0.93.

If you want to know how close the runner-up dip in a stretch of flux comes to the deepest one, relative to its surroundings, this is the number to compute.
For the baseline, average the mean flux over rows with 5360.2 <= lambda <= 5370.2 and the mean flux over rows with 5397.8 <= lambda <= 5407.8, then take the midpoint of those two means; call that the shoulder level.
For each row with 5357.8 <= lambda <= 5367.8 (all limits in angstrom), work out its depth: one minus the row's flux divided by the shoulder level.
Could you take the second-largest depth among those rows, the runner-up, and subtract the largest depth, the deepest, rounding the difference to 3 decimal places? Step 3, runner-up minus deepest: -0.029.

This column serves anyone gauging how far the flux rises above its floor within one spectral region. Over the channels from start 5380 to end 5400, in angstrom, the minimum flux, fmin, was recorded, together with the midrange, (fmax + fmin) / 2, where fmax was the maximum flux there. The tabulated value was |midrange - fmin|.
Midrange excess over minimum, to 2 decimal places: 0.33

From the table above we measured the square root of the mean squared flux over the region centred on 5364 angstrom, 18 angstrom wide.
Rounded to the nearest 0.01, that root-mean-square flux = 6.72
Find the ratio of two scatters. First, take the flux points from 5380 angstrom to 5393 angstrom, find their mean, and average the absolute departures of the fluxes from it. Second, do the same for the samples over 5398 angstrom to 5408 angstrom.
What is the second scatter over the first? 3.1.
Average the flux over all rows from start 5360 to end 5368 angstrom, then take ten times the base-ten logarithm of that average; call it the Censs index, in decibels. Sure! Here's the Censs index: 8.29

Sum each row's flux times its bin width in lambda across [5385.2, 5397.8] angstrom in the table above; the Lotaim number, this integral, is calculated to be 83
